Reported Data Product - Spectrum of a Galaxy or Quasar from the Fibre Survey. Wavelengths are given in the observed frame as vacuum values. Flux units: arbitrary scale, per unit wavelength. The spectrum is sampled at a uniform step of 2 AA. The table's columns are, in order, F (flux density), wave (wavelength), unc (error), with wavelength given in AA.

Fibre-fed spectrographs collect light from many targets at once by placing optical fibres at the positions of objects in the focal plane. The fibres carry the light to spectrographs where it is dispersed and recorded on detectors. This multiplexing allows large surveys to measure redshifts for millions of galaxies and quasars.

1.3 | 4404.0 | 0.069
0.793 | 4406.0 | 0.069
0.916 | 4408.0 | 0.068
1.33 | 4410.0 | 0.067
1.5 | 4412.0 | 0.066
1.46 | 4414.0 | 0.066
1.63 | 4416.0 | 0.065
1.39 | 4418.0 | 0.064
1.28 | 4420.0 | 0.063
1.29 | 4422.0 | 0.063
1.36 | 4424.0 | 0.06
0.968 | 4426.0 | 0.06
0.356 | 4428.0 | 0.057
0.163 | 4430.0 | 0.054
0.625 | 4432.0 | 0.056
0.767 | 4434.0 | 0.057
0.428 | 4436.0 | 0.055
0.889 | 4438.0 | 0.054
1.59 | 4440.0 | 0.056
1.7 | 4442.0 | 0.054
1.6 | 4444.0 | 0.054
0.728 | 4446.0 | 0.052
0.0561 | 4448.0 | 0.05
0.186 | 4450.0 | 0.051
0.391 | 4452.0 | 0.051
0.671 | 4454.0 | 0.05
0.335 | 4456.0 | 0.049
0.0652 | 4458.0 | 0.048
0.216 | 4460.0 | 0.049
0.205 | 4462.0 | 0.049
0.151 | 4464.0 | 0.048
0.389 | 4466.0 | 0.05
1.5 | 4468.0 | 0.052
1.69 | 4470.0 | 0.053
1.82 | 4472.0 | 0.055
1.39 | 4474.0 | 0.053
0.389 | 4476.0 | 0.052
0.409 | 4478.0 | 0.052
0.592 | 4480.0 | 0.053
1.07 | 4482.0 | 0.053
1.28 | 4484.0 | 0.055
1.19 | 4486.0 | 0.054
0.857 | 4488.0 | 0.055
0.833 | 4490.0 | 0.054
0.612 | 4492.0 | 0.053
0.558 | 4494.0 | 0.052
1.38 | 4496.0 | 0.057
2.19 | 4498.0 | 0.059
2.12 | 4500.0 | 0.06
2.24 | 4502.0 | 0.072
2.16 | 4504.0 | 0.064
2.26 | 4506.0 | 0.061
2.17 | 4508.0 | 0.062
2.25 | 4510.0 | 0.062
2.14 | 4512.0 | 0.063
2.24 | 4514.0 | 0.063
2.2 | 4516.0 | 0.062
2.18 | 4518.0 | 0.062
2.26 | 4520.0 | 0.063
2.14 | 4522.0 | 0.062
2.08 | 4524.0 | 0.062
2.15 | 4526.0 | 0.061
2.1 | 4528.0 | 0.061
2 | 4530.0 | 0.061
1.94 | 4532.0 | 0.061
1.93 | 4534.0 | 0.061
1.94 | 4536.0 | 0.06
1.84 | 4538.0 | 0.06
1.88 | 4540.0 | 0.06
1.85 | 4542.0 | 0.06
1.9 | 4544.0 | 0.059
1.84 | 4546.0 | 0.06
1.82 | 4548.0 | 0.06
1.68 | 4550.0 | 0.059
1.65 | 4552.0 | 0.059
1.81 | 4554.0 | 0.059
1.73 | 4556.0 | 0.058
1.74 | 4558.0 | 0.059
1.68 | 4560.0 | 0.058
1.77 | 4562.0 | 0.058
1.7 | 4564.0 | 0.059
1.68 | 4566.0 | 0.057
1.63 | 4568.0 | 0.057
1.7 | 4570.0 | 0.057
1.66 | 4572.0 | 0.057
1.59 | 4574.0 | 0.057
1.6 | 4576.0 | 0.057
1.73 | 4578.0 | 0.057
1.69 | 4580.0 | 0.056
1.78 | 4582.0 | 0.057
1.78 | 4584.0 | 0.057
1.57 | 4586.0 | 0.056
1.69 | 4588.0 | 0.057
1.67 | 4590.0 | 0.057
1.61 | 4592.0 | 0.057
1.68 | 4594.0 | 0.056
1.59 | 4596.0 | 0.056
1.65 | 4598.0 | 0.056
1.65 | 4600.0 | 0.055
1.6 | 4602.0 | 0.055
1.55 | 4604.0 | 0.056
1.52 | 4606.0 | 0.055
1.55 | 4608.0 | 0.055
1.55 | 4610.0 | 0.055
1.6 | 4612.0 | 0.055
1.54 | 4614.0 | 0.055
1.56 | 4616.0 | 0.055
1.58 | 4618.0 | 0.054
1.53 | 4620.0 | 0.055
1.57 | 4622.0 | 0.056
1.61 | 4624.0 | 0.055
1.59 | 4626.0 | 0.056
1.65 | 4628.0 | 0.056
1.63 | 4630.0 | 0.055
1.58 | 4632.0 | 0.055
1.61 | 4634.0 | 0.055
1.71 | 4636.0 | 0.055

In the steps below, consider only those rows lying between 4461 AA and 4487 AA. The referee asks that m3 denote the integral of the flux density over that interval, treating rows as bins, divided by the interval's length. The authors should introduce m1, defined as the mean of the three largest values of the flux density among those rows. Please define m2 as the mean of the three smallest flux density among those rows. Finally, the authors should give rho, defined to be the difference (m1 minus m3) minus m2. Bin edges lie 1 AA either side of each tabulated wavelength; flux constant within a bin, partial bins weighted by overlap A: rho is 0.49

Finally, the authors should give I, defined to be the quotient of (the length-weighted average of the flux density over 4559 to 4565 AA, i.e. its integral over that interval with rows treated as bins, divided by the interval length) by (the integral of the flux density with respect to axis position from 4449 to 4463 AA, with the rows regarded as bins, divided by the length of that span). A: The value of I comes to 5.8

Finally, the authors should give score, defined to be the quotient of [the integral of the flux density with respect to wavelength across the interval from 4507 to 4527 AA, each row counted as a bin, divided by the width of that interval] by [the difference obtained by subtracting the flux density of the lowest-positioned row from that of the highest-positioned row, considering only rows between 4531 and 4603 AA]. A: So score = -6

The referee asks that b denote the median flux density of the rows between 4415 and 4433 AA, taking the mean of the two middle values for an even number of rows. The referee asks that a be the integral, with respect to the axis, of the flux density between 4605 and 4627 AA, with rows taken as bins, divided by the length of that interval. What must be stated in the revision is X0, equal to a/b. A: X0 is 1.2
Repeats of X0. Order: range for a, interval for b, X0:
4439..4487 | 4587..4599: 0.5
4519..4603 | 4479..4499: 1.9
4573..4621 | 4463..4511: 1.2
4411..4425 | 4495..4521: 0.6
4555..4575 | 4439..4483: 3.4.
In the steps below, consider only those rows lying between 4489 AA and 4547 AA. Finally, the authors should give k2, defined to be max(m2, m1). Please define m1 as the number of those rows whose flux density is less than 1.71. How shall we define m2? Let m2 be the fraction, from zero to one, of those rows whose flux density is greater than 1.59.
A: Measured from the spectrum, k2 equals 4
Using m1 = 4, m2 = 0.9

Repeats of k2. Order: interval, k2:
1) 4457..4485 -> 13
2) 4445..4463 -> 9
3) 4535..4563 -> 3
